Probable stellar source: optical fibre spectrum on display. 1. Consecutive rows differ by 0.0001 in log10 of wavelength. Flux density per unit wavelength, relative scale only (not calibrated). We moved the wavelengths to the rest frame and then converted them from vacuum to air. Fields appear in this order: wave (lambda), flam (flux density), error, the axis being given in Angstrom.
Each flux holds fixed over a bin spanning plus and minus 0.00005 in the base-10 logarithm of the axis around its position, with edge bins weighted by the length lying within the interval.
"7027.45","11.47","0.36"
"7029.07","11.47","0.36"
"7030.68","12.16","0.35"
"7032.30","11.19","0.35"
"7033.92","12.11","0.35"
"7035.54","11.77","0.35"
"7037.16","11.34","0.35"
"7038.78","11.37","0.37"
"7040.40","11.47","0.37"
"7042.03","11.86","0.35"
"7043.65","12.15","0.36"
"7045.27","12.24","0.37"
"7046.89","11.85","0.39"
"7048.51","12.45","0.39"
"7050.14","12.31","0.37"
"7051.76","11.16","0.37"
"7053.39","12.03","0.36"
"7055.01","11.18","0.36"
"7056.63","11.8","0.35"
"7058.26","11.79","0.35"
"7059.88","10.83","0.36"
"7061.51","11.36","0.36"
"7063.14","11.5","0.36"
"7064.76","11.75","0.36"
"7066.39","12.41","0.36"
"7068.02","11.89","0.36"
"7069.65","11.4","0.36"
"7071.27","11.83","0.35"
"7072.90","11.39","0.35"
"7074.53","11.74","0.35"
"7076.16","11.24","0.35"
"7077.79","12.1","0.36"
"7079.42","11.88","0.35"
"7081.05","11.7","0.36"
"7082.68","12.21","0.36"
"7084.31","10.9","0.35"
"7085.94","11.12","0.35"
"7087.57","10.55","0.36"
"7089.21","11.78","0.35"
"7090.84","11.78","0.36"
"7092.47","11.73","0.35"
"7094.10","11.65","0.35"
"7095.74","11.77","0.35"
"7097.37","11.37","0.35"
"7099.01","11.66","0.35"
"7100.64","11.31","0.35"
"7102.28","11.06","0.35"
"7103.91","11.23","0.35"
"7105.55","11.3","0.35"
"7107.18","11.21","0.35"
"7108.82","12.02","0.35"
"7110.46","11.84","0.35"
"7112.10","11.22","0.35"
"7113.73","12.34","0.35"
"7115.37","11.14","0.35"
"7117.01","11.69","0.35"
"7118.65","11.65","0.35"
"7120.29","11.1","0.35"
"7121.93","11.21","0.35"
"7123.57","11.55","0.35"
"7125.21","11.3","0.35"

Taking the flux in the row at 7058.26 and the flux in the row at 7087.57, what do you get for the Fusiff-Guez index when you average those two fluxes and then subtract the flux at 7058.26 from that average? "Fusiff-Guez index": -0.6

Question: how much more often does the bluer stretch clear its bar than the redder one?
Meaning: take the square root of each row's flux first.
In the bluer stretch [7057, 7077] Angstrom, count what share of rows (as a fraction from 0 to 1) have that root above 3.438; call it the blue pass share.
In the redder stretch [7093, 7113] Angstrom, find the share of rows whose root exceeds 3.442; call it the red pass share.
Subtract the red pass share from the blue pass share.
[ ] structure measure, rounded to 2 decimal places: 0.17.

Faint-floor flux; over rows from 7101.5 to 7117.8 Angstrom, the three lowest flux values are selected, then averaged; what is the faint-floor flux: 11.1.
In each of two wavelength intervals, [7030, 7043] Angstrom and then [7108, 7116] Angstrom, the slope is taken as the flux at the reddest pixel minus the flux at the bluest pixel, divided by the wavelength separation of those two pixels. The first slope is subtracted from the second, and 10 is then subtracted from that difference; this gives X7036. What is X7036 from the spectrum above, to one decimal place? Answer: -10.1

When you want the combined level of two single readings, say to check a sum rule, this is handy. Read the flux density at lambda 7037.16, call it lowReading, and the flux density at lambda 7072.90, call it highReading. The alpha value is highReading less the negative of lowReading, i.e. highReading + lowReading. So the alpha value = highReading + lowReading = 22.7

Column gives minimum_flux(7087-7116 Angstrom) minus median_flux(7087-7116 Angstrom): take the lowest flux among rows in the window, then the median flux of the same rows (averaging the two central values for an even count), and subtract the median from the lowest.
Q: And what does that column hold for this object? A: -0.96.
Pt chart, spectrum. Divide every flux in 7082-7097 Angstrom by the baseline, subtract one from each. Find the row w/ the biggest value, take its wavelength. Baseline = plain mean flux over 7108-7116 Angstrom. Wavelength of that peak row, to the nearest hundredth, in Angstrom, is 7082.68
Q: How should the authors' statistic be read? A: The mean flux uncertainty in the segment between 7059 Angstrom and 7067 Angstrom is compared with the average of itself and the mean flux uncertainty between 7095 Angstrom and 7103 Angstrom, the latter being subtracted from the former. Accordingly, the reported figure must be 0.005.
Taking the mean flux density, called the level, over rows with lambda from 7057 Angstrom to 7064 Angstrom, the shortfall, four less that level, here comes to -7.4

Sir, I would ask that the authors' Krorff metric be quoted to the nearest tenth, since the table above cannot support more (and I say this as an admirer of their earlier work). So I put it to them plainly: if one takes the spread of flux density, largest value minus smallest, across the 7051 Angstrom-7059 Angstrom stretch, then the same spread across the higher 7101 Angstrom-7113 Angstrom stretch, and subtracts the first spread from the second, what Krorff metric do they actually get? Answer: 0.1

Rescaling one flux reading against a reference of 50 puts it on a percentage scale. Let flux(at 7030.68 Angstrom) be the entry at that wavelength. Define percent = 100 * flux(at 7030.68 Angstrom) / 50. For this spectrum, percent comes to 24.3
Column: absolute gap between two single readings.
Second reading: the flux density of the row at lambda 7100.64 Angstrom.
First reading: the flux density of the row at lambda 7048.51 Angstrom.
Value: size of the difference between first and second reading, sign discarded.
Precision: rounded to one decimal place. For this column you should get 1.1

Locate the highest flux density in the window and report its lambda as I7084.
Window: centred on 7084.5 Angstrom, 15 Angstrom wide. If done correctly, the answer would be 7082.68 Angstrom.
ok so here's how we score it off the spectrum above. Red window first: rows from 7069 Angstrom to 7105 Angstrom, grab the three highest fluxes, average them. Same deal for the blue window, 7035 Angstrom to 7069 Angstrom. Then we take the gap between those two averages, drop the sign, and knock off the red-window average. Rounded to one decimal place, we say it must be -11.7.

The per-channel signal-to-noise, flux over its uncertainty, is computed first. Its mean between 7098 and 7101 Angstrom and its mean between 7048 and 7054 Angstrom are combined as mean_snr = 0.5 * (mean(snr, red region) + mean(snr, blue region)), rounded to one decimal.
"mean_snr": 32.5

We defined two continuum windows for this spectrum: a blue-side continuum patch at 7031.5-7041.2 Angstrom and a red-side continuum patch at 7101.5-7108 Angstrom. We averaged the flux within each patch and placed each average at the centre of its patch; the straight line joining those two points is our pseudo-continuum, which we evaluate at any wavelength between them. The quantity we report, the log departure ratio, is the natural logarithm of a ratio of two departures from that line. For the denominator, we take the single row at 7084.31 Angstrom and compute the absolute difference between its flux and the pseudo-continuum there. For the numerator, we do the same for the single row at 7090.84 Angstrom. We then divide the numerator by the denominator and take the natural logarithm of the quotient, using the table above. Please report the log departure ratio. 0.2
